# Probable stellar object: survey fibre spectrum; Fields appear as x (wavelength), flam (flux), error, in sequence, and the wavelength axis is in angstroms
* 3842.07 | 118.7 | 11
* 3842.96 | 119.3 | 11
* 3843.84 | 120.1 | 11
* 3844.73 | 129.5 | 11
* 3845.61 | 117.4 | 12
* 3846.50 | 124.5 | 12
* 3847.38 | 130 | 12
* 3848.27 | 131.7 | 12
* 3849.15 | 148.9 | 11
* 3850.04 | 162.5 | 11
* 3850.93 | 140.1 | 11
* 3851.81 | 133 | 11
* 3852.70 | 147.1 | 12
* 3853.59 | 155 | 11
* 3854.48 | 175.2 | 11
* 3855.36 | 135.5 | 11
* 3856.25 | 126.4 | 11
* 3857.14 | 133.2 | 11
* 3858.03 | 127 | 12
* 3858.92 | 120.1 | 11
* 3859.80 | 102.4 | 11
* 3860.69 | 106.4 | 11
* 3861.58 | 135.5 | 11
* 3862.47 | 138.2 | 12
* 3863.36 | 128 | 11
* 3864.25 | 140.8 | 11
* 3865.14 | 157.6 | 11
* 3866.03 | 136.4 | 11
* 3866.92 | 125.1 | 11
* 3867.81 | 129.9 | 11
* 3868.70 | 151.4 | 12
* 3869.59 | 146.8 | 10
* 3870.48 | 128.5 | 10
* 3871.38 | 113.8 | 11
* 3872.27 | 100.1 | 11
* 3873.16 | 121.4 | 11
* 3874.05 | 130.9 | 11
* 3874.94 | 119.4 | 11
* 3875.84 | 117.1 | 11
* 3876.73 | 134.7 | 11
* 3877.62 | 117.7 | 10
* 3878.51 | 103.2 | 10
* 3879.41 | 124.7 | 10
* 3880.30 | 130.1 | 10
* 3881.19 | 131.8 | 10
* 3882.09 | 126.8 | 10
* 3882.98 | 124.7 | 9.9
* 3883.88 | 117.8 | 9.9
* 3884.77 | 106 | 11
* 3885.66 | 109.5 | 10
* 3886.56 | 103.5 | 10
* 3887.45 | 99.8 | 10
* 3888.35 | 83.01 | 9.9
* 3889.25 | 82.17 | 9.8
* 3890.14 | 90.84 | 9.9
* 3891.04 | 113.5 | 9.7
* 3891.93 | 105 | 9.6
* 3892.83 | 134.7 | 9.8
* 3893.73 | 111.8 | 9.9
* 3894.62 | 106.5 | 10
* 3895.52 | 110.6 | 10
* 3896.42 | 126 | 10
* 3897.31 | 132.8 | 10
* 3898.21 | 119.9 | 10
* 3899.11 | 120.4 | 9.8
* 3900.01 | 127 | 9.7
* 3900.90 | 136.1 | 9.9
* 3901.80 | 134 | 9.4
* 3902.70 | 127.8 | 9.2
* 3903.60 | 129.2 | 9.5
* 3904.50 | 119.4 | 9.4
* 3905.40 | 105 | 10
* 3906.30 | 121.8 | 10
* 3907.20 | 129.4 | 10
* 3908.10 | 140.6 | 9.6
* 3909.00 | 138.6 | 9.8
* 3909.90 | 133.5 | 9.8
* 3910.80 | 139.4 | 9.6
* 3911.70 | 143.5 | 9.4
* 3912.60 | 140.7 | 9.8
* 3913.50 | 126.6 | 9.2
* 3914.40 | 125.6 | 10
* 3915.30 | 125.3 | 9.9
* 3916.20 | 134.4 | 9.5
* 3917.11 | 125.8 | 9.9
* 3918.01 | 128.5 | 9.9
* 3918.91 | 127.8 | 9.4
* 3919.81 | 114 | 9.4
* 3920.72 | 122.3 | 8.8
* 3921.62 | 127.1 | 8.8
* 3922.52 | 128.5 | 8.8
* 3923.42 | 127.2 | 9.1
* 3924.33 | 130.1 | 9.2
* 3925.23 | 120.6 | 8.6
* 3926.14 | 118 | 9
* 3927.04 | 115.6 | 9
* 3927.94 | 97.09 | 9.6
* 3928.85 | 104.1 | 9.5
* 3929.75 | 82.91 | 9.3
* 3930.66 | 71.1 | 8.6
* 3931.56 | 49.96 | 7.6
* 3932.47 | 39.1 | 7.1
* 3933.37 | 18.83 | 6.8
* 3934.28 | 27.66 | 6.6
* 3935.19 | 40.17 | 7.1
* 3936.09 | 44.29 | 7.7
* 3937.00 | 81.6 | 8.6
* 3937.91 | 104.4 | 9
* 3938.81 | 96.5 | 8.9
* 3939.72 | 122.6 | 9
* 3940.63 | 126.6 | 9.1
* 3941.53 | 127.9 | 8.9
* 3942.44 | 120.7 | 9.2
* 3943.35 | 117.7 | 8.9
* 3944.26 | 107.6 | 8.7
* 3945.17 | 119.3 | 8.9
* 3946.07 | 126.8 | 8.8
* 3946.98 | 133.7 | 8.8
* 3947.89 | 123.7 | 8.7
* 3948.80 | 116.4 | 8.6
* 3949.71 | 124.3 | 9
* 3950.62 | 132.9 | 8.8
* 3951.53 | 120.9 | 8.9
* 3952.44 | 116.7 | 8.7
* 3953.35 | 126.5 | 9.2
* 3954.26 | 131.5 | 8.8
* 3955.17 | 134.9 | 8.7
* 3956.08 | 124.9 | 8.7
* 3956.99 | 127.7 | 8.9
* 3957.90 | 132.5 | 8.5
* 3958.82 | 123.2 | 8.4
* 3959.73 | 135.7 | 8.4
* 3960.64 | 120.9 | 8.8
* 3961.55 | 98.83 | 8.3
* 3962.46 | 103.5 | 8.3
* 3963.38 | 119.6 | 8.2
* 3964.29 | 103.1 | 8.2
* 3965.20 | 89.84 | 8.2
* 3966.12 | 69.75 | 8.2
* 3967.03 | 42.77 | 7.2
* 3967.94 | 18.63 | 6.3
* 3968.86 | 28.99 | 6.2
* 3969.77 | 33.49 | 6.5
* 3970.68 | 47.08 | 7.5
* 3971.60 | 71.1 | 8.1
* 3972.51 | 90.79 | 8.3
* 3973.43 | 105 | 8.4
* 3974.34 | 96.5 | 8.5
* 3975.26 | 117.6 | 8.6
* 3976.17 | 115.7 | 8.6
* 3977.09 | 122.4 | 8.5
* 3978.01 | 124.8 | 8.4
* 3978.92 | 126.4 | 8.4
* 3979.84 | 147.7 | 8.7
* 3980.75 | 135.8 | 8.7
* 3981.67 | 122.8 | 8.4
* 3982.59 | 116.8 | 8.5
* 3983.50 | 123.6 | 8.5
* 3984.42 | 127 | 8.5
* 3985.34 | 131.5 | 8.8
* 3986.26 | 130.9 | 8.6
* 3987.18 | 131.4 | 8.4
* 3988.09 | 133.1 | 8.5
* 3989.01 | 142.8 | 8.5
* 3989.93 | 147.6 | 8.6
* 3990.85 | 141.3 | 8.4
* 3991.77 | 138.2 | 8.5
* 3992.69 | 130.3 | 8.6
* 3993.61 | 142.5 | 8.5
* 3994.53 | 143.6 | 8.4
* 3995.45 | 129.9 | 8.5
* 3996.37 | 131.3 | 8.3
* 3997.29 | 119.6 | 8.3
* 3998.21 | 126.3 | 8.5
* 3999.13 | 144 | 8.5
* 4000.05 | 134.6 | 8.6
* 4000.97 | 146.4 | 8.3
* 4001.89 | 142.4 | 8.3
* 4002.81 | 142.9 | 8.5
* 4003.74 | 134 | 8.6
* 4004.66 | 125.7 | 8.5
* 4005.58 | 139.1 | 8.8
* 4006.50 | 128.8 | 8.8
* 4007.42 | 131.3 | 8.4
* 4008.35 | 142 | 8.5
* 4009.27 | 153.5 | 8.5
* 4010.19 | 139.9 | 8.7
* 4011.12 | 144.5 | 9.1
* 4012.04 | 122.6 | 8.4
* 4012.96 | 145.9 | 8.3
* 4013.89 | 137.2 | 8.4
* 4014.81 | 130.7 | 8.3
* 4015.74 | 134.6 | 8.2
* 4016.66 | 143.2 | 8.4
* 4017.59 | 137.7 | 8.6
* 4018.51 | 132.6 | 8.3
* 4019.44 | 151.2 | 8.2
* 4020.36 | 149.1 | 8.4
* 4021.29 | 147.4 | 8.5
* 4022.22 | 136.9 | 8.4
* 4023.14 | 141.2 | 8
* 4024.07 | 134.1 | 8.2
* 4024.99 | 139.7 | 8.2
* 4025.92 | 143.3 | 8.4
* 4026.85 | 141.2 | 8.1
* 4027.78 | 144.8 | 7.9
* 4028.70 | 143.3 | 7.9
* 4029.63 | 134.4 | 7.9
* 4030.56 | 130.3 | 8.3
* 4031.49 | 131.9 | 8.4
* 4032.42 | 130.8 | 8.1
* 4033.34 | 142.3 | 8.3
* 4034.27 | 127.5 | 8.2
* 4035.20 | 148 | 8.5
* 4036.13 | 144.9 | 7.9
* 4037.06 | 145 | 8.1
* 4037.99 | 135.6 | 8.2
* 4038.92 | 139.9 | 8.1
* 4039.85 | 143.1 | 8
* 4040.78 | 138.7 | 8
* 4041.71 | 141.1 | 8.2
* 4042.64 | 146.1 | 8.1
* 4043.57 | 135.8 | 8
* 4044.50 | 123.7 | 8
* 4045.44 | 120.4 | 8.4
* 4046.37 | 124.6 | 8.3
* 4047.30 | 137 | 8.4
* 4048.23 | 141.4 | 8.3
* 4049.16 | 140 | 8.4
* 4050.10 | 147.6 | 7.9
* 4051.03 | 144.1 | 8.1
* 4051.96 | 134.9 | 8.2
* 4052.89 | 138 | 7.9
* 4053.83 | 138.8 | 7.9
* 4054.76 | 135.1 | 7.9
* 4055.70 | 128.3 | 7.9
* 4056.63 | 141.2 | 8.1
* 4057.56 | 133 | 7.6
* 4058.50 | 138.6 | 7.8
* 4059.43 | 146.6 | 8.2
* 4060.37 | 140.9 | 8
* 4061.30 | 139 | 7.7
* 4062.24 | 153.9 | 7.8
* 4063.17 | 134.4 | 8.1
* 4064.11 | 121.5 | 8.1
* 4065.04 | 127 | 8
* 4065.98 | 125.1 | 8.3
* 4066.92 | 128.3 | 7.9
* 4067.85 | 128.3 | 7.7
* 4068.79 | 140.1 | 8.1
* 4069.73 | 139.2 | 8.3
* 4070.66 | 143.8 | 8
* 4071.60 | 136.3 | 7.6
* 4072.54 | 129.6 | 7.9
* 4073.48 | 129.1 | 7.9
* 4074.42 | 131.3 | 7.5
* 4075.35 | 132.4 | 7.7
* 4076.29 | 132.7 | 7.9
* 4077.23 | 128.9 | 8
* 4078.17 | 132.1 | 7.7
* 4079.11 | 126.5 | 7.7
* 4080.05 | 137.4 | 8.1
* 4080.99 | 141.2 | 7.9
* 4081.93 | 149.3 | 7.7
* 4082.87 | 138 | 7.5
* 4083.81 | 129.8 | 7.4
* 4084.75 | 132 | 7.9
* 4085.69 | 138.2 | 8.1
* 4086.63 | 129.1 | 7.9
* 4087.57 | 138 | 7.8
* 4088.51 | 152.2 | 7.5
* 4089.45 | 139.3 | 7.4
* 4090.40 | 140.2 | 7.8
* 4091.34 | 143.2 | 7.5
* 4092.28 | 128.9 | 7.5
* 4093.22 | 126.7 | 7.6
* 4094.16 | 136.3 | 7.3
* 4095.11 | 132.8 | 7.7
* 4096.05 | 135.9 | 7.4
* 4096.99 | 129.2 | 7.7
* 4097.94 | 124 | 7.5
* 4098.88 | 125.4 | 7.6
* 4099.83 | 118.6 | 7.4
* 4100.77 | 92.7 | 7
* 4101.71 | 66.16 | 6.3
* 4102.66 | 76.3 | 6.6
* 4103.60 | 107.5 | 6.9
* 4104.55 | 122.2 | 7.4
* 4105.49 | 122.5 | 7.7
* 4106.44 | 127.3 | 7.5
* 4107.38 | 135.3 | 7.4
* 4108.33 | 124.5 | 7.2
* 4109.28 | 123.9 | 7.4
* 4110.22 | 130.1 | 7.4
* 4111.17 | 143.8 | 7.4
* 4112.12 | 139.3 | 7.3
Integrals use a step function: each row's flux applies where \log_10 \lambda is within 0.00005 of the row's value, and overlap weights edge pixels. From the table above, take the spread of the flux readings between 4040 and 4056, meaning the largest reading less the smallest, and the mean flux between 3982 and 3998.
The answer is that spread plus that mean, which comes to 160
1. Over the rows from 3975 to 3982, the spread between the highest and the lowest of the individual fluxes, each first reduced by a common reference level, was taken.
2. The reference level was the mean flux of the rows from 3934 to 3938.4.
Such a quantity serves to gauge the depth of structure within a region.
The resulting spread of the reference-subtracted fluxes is 32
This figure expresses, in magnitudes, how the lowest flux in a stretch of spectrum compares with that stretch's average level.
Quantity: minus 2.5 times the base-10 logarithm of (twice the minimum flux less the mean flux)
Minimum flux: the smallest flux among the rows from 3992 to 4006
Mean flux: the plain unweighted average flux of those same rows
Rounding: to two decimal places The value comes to -5.04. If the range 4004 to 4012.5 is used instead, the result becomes -5.09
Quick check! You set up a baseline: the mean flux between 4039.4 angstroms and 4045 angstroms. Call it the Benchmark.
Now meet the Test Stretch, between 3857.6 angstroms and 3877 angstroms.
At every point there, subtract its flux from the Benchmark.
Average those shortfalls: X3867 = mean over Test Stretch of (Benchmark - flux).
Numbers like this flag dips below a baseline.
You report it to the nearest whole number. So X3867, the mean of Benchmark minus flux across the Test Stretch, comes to 10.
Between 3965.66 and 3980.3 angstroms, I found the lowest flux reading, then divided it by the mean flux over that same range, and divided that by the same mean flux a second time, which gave 0.0026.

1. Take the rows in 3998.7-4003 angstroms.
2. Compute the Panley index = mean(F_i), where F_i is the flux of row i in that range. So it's 142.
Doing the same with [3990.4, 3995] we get 139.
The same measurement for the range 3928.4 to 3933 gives 69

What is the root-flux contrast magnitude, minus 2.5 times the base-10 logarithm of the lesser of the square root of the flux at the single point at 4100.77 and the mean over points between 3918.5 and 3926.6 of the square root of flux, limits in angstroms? -2.46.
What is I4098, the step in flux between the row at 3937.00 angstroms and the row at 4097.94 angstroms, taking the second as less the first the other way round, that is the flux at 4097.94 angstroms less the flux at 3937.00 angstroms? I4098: 42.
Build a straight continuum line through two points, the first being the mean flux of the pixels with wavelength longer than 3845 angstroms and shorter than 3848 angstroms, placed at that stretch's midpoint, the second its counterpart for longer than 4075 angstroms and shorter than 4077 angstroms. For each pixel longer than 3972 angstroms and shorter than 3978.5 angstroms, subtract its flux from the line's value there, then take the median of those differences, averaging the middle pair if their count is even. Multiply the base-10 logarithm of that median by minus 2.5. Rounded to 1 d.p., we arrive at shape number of -2.8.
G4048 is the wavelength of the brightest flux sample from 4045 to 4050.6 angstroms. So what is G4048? 4050.10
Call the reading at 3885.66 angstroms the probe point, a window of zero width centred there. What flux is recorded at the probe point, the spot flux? 109.5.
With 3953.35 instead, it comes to 126.5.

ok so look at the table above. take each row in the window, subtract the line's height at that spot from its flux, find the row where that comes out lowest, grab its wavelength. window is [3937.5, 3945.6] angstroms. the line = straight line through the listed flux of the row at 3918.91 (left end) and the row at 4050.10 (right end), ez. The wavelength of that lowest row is 3938.81 angstroms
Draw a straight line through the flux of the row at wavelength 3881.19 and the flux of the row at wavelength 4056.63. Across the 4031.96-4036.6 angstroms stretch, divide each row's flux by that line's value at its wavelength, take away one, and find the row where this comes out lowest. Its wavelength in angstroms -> 4034.27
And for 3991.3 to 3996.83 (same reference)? 3995.45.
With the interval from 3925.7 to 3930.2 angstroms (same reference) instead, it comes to 3929.75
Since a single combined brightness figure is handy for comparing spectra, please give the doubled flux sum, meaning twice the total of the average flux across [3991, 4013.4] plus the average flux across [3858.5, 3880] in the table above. 526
